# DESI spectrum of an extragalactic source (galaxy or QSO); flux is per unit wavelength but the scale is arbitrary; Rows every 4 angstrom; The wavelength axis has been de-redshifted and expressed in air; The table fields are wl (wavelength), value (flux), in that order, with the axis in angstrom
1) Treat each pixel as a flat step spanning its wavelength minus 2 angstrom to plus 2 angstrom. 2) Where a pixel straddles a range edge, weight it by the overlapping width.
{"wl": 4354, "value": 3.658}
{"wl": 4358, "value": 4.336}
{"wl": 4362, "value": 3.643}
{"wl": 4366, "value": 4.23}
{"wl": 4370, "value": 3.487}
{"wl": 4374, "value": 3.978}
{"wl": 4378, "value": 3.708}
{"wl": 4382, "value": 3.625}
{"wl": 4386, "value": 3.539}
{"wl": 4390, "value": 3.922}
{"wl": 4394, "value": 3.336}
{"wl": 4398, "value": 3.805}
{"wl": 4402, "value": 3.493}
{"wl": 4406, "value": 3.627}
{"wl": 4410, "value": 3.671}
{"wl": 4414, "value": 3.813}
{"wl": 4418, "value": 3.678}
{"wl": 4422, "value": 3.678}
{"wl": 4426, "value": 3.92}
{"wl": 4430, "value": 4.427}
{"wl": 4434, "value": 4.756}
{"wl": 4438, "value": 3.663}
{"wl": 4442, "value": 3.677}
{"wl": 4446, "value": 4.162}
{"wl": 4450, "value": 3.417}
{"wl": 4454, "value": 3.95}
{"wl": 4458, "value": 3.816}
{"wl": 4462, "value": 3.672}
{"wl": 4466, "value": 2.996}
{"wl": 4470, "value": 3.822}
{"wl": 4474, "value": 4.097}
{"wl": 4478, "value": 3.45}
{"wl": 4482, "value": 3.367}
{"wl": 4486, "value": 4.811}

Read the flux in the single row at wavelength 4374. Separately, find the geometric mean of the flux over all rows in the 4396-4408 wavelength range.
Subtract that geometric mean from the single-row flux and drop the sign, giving 0.34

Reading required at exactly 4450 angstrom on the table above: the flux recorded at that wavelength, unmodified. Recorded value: 3.417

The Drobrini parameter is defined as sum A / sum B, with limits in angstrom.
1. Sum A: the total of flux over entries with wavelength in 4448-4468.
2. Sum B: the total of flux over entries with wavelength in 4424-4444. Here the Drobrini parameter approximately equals 0.87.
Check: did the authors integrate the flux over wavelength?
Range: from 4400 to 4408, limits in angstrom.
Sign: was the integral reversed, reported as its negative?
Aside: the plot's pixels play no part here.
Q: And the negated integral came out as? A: -28.5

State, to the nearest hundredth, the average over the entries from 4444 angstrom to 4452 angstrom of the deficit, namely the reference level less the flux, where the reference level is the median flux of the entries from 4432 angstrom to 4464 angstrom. -0.04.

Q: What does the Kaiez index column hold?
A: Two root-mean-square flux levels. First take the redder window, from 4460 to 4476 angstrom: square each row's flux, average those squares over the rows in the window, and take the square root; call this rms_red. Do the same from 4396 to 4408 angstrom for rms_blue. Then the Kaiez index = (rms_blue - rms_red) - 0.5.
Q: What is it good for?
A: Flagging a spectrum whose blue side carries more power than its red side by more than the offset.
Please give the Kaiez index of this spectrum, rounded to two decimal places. -0.53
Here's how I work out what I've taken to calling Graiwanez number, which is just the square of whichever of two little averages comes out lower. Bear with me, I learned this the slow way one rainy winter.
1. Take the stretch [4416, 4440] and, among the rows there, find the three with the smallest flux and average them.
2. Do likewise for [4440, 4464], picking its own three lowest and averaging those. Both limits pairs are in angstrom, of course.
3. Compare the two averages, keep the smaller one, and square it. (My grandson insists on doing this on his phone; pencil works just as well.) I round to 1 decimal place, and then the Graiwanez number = 12.9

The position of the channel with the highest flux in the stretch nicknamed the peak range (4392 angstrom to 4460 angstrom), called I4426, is 4434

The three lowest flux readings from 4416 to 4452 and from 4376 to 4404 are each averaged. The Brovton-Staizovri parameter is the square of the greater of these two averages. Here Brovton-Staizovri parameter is 12.9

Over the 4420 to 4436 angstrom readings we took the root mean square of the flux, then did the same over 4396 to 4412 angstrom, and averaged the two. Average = 3.93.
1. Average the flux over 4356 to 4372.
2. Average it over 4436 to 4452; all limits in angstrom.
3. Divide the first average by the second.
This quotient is 1.05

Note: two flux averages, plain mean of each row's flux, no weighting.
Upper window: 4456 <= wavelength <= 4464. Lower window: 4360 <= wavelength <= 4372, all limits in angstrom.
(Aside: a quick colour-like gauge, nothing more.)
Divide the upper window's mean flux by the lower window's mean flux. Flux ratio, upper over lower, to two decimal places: 0.99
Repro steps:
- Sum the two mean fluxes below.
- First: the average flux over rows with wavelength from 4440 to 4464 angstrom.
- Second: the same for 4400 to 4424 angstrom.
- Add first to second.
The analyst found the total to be 7.4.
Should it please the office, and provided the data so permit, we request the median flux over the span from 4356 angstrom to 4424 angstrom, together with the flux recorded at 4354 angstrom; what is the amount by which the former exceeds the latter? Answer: 0.02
